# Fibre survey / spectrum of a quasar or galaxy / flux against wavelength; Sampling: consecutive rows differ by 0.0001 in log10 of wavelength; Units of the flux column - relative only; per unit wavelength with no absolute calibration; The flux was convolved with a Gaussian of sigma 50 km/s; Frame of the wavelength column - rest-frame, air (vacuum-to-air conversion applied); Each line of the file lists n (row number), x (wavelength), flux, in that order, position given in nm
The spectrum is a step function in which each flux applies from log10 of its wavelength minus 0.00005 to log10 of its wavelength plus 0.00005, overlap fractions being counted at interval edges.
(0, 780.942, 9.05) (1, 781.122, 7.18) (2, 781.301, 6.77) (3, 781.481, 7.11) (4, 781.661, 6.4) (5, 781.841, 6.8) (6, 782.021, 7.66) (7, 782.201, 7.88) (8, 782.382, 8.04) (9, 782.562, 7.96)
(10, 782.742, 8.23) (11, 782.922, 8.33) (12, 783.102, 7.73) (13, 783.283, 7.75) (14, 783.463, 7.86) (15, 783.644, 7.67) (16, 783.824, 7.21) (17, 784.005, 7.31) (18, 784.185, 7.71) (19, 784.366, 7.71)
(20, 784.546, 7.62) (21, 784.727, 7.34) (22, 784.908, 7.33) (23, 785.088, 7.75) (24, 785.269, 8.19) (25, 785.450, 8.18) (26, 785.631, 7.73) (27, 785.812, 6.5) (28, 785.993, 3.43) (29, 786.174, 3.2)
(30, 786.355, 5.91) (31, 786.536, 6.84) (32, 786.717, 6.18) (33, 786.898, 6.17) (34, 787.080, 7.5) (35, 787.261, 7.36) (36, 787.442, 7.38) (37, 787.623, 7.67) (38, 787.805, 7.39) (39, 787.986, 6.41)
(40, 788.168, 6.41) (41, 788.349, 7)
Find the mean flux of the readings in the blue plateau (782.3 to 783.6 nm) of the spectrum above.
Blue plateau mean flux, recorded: 8.0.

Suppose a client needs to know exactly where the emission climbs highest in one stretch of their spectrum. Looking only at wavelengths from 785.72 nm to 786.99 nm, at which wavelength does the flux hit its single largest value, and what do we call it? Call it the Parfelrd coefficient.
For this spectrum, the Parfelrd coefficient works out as 786.536 nm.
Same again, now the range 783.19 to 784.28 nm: 783.463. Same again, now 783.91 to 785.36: 785.269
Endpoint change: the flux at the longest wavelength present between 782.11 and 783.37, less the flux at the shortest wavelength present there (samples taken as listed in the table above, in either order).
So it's -0.13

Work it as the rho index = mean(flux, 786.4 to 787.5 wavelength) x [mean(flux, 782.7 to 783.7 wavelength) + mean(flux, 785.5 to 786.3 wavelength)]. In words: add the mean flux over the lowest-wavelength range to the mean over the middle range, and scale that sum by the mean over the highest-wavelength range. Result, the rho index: 91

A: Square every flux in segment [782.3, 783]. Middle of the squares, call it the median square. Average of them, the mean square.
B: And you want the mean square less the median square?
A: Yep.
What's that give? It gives 0.1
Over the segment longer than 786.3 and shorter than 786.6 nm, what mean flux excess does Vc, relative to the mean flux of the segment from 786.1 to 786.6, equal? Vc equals 1.1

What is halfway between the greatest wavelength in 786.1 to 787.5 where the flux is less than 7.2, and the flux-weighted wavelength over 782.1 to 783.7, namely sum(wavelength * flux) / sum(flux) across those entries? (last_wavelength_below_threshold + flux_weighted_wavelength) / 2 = 784.91 nm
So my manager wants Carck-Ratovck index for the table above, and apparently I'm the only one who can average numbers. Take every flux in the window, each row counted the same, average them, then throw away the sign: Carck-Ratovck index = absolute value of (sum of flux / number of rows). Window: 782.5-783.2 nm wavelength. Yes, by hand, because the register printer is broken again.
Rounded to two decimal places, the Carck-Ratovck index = 8.06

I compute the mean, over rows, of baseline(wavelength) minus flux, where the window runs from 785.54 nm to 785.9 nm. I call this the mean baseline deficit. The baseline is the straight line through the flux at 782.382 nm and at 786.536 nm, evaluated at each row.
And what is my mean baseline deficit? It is 0.0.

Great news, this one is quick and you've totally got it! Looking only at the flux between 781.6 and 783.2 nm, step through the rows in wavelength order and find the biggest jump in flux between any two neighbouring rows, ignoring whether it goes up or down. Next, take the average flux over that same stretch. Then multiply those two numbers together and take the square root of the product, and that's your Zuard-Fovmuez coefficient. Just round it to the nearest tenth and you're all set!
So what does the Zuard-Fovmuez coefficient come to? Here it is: 2.6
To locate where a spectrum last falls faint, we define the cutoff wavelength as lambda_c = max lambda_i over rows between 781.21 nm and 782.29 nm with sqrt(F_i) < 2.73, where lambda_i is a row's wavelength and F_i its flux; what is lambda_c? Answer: 781.841 nm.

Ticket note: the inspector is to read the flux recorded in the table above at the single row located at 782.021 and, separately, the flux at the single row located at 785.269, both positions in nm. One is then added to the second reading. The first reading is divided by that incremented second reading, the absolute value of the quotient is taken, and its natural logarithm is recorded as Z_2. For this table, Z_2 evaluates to -0.18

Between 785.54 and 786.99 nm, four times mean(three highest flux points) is 28.1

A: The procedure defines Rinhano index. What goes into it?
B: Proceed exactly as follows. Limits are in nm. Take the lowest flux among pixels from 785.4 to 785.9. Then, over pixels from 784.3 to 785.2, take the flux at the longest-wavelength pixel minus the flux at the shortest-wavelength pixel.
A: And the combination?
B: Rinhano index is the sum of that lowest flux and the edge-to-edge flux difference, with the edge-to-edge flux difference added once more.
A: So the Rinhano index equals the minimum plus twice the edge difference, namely 7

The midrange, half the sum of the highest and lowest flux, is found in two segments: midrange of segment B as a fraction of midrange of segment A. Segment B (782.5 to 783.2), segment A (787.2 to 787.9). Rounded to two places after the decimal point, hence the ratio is 1.07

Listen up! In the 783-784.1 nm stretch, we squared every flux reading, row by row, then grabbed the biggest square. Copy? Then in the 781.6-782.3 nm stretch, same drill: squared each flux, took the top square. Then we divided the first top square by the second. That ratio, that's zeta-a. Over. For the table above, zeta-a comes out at 0.99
